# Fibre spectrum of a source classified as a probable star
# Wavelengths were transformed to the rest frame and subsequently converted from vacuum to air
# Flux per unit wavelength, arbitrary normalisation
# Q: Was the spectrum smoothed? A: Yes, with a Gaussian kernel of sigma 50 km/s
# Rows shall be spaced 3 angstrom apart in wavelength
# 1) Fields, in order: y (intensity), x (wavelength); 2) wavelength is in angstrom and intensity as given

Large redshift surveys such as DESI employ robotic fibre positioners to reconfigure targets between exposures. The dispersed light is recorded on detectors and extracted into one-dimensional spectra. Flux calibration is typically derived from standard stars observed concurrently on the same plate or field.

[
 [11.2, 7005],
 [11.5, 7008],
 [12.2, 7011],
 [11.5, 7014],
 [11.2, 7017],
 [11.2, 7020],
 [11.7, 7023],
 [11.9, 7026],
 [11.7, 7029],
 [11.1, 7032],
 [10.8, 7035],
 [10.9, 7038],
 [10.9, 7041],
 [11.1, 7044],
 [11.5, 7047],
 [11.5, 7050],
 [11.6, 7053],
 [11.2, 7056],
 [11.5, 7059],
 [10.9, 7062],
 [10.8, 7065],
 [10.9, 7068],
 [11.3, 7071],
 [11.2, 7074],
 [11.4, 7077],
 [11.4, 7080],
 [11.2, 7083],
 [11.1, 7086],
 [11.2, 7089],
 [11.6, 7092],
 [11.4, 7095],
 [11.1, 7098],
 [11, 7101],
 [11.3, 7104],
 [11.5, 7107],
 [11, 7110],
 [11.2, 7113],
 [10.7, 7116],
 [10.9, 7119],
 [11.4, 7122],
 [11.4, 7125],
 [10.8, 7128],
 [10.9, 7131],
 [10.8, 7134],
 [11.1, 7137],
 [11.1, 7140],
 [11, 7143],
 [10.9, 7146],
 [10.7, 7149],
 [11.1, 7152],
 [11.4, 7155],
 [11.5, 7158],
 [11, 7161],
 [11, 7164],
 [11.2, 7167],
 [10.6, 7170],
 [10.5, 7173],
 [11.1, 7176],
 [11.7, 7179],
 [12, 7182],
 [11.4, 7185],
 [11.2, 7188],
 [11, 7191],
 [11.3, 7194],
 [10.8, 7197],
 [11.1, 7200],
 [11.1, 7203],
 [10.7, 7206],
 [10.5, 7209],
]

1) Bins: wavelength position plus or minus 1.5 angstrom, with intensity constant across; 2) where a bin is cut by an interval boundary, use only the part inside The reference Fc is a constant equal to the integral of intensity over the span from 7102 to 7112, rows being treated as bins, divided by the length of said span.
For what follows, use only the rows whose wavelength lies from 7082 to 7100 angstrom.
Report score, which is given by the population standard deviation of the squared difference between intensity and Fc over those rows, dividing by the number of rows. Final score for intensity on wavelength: 0.041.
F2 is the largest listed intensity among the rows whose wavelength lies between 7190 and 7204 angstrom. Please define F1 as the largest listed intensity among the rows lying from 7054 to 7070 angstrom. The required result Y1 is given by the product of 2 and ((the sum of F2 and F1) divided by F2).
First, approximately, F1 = 11.5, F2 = 11.3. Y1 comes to 4.04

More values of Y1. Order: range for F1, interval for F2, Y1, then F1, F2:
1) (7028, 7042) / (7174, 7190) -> 3.95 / 11.7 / 12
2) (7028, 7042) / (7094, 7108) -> 4.03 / 11.7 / 11.5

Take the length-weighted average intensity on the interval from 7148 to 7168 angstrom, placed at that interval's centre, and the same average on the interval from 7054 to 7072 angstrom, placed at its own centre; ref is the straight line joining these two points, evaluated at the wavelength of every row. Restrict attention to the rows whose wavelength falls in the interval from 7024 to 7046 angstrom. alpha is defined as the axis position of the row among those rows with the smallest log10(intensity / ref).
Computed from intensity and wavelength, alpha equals 7035 angstrom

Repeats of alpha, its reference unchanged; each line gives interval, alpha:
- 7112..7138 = 7116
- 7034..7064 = 7035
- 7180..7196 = 7191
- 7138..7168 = 7149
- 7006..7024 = 7020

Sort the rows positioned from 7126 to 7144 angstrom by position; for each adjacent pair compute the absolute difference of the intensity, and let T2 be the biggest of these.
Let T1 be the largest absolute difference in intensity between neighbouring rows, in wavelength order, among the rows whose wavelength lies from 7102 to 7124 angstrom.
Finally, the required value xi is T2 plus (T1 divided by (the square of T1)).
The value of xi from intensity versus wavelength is 2.3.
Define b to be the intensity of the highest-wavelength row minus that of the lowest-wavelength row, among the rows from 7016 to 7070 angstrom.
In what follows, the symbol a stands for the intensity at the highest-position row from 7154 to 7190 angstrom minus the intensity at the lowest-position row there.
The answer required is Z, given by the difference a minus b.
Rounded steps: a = -0.2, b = -0.3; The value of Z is 0.1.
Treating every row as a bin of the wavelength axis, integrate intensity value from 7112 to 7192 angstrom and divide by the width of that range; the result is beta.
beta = 11.10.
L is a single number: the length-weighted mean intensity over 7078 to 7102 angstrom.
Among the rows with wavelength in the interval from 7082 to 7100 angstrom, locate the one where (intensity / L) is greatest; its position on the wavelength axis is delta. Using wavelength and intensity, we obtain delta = 7092 angstrom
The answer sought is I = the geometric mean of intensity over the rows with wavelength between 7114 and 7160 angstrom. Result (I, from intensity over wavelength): 11.0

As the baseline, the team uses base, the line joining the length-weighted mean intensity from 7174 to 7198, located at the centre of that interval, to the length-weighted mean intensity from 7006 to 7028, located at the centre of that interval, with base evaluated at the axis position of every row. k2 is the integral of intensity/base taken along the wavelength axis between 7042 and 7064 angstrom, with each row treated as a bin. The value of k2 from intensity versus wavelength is 21.6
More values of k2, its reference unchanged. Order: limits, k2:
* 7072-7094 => 21.7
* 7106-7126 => 19.5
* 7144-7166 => 21.5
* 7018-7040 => 21.5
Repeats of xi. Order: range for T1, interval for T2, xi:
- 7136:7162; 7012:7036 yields 2.6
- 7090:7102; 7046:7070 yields 3.9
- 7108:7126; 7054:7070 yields 2.6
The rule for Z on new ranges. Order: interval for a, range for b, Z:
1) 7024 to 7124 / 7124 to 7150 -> 0.2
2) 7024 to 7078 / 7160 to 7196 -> -0.8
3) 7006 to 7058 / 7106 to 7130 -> 0.4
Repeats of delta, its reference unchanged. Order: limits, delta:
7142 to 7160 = 7158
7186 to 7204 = 7194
